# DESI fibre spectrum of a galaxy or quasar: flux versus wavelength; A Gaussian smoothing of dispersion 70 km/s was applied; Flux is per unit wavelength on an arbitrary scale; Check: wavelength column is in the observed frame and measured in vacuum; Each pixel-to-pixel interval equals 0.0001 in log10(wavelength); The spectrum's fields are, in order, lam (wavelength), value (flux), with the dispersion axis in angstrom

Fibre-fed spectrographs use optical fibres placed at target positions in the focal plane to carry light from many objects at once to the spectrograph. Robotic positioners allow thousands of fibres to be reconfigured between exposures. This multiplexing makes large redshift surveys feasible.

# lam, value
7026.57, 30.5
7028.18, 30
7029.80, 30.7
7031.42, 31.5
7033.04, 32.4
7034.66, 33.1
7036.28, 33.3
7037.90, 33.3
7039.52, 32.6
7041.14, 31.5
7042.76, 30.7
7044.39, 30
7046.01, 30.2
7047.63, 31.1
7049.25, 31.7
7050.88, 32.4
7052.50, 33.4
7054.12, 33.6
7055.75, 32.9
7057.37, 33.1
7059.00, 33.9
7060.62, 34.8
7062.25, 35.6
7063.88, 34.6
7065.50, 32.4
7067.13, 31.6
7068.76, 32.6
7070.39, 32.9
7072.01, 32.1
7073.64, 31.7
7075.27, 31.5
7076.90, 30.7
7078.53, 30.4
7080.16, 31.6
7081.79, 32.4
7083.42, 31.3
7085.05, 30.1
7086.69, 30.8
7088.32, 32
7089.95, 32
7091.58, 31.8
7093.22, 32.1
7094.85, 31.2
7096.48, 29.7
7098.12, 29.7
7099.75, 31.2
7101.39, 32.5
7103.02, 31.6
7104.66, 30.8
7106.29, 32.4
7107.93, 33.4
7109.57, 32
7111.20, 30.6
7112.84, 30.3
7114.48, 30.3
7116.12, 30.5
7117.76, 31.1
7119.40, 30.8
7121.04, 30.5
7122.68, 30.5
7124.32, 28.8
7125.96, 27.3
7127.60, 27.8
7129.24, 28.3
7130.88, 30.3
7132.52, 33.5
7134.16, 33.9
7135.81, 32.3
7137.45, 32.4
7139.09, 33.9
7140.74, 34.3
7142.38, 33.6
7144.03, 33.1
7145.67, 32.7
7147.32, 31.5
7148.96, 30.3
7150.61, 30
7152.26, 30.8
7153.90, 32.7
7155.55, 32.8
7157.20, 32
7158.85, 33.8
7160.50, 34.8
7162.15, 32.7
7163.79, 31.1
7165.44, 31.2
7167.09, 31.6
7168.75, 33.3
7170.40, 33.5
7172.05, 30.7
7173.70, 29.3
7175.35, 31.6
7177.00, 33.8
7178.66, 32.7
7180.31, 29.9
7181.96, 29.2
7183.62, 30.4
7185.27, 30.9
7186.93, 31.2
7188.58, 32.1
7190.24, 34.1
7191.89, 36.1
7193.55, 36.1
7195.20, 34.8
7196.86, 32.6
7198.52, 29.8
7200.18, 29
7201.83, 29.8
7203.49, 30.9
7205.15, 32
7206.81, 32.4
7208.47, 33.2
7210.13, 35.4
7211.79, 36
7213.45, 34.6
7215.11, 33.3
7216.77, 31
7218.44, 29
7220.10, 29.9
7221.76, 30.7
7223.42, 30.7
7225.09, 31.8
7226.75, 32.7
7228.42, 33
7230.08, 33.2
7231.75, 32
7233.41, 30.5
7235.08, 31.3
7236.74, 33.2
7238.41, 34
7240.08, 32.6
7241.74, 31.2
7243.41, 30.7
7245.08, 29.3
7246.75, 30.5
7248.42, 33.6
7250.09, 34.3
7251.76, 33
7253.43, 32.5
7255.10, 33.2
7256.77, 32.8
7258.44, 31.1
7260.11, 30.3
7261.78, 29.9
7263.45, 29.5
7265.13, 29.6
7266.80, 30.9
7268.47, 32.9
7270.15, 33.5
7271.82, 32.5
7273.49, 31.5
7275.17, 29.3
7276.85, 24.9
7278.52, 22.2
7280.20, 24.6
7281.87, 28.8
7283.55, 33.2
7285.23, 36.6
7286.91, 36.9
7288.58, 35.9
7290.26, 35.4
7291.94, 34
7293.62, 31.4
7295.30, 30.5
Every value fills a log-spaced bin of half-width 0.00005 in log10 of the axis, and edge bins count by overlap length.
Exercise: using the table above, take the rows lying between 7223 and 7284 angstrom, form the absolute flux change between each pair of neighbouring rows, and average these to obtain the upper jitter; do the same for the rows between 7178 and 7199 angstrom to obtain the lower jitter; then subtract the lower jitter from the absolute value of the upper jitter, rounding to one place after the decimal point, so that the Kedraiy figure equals 0.0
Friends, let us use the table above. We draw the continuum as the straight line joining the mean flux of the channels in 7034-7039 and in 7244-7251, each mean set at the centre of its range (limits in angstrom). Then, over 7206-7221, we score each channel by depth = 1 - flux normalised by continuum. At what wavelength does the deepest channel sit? 7218.44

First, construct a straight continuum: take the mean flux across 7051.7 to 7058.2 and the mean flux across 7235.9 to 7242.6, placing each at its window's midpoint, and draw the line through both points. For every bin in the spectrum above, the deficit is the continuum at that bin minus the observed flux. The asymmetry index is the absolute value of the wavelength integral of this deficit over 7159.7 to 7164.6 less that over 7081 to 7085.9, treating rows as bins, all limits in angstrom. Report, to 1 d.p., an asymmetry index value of 8.9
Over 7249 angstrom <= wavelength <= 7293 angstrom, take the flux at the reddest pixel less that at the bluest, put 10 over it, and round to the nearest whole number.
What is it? -33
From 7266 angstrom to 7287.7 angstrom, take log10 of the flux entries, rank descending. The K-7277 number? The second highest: 1.56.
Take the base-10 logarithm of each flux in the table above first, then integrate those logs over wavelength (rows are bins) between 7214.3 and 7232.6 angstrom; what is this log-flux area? 27.4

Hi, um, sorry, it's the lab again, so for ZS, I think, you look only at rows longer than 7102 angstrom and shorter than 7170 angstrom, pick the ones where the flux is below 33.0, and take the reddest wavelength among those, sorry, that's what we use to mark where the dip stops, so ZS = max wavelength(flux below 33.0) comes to 7167.09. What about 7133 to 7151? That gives 7150.61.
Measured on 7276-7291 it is 7281.87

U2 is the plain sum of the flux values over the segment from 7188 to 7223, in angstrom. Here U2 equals 683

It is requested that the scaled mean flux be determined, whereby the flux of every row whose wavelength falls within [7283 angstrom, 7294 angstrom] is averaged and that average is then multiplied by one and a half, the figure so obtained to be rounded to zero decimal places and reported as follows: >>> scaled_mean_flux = 52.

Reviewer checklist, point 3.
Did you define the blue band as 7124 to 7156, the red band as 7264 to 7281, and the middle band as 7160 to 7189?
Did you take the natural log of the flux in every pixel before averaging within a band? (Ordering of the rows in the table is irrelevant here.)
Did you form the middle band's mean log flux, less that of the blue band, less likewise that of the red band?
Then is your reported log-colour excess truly -3.36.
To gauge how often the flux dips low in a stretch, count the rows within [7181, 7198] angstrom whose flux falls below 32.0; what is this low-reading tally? 4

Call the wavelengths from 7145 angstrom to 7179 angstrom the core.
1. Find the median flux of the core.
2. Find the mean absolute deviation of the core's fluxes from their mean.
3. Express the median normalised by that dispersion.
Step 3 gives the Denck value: 27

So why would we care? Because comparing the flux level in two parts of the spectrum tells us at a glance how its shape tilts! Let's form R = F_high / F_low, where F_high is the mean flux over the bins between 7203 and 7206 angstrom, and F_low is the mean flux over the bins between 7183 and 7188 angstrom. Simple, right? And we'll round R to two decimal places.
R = 1.02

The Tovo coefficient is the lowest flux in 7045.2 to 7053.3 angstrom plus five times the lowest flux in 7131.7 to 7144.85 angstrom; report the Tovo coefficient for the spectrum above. 192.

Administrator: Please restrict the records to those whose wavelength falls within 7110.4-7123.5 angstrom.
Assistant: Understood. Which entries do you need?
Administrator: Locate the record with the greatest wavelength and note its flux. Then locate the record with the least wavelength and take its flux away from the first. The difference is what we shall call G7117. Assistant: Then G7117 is 0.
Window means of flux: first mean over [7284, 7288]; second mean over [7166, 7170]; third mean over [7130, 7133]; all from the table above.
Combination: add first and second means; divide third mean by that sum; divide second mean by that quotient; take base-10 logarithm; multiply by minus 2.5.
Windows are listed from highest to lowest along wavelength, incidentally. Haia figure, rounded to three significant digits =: -4.62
